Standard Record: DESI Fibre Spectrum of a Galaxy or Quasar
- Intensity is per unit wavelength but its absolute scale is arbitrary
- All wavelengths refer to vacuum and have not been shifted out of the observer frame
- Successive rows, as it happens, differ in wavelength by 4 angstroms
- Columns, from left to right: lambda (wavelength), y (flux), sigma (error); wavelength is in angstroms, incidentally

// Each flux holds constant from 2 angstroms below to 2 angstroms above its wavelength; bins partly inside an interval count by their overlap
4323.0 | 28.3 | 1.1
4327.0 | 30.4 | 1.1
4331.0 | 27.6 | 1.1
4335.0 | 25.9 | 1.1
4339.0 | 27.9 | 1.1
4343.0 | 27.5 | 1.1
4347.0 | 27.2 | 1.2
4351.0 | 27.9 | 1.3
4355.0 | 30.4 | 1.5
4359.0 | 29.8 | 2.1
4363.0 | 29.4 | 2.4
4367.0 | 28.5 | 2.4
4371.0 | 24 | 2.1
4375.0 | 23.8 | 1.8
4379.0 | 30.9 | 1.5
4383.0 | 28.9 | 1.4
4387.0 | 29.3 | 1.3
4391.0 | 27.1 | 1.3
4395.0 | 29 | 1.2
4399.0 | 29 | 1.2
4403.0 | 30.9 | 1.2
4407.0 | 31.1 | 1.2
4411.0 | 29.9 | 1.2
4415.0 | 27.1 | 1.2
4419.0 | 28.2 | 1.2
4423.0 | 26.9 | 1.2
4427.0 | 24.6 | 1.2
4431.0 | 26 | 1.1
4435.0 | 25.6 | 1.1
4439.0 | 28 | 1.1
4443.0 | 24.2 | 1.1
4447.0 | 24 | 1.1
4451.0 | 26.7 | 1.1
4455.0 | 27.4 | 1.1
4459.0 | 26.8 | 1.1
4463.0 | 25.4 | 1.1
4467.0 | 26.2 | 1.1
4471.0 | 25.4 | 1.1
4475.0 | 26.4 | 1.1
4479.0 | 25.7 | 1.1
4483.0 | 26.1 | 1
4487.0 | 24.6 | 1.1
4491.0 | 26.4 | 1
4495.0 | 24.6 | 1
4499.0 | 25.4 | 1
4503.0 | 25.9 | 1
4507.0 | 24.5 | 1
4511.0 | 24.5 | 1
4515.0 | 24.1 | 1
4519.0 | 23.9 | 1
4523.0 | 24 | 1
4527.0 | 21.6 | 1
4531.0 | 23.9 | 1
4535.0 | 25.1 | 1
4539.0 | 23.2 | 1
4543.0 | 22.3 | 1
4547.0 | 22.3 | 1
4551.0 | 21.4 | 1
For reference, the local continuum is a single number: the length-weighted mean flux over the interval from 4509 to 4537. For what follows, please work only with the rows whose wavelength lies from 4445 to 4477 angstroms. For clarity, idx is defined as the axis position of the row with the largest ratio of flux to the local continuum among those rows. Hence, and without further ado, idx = 4455.0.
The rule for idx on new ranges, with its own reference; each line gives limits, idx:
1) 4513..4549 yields 4535.0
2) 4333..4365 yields 4355.0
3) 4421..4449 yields 4439.0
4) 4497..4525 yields 4503.0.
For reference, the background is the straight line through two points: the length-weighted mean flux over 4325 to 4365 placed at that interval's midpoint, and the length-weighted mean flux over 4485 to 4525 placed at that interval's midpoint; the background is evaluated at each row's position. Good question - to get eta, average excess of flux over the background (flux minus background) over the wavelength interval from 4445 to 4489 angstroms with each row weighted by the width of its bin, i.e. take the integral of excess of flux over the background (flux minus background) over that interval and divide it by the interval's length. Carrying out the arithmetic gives 0.23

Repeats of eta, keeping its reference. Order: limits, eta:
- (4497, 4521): 0.02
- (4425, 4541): -0.11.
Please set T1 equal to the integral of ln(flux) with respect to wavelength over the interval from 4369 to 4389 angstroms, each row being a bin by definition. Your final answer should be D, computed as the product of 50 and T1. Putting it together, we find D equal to 3304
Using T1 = 66.1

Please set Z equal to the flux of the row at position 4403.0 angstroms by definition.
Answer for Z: 30.9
